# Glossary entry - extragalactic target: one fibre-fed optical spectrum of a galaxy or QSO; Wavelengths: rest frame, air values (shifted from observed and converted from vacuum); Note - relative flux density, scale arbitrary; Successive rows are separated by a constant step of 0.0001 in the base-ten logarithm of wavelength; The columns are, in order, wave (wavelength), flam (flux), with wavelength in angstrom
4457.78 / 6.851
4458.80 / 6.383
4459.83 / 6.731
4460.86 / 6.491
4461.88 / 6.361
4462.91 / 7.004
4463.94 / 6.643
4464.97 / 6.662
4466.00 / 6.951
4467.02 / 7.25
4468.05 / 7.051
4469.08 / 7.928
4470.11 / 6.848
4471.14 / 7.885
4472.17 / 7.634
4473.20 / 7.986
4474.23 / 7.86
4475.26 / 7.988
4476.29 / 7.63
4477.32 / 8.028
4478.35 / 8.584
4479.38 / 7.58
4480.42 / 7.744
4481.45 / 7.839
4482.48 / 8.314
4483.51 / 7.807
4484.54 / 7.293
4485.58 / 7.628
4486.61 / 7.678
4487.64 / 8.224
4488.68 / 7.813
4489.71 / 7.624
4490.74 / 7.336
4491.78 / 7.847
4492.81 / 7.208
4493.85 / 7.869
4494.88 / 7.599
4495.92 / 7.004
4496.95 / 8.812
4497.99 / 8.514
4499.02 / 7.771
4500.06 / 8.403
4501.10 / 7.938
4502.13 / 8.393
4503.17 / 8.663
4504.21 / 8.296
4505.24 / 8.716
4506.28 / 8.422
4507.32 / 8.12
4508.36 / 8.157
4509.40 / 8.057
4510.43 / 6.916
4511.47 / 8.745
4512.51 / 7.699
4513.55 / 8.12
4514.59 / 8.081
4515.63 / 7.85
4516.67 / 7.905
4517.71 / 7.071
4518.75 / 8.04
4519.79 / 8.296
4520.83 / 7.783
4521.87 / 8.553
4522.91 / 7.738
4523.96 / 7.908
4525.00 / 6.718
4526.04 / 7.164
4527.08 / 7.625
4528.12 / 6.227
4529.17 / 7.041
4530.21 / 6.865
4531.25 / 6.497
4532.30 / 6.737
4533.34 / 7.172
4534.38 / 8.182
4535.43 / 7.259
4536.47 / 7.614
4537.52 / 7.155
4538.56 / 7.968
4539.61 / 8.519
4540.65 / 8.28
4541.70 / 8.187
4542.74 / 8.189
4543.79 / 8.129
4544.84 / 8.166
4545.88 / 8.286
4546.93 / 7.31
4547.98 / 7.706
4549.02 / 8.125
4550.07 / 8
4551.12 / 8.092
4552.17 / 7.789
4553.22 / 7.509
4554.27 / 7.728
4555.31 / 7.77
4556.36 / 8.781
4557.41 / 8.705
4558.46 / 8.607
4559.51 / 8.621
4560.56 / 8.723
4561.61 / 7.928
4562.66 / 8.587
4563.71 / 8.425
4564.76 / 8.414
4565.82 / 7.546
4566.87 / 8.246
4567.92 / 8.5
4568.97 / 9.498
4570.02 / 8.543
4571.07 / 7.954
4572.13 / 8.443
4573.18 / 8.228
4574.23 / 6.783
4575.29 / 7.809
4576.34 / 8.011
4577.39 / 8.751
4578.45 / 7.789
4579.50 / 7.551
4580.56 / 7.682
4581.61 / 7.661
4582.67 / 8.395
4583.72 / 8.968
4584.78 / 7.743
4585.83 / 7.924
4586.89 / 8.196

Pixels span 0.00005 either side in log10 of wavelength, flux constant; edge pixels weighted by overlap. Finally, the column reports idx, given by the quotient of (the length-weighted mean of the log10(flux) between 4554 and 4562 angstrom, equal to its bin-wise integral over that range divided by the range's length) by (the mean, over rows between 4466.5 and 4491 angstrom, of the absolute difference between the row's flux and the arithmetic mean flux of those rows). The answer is 3.17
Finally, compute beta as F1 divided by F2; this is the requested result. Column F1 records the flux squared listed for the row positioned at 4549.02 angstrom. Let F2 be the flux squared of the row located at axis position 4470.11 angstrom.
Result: 1.4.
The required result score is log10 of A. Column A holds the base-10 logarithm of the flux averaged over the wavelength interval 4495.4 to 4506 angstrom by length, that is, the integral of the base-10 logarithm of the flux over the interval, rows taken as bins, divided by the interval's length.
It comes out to -0.0381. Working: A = 0.916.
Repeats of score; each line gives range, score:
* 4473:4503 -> -0.0477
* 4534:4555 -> -0.0470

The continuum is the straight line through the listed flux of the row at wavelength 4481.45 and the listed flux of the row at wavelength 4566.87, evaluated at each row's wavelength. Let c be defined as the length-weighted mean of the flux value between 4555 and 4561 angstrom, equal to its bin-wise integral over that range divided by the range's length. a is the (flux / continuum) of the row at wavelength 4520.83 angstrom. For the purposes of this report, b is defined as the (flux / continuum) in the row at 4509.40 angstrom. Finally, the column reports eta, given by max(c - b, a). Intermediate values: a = 0.97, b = 1.01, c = 8.56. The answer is 7.55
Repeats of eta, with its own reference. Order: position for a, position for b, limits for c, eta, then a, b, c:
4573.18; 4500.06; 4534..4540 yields 6.69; 0.99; 1.06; 7.75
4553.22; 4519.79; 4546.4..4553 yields 6.78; 0.92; 1.03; 7.81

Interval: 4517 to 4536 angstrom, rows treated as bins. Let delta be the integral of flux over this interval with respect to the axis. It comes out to 140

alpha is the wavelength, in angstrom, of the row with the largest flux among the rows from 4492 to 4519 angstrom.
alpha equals 4496.95 angstrom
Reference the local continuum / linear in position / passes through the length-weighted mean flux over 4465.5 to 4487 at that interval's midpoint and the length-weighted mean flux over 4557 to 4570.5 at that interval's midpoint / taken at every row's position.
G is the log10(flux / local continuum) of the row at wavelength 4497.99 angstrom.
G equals 0.03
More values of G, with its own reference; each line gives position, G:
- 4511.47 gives 0.04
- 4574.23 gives -0.10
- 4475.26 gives 0.02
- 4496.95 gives 0.05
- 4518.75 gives 0.00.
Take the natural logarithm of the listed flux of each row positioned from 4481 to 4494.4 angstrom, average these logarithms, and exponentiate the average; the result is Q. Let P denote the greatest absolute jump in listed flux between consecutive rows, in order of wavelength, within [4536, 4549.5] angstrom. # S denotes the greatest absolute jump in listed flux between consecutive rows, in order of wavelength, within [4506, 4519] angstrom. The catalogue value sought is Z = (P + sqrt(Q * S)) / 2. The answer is 2.37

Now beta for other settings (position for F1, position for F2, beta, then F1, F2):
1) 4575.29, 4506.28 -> 0.9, 61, 71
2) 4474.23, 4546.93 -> 1.2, 62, 53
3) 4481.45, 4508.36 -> 0.9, 61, 67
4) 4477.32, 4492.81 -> 1.2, 64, 52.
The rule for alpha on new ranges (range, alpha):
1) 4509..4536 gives 4511.47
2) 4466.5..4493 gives 4478.35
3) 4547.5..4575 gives 4568.97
